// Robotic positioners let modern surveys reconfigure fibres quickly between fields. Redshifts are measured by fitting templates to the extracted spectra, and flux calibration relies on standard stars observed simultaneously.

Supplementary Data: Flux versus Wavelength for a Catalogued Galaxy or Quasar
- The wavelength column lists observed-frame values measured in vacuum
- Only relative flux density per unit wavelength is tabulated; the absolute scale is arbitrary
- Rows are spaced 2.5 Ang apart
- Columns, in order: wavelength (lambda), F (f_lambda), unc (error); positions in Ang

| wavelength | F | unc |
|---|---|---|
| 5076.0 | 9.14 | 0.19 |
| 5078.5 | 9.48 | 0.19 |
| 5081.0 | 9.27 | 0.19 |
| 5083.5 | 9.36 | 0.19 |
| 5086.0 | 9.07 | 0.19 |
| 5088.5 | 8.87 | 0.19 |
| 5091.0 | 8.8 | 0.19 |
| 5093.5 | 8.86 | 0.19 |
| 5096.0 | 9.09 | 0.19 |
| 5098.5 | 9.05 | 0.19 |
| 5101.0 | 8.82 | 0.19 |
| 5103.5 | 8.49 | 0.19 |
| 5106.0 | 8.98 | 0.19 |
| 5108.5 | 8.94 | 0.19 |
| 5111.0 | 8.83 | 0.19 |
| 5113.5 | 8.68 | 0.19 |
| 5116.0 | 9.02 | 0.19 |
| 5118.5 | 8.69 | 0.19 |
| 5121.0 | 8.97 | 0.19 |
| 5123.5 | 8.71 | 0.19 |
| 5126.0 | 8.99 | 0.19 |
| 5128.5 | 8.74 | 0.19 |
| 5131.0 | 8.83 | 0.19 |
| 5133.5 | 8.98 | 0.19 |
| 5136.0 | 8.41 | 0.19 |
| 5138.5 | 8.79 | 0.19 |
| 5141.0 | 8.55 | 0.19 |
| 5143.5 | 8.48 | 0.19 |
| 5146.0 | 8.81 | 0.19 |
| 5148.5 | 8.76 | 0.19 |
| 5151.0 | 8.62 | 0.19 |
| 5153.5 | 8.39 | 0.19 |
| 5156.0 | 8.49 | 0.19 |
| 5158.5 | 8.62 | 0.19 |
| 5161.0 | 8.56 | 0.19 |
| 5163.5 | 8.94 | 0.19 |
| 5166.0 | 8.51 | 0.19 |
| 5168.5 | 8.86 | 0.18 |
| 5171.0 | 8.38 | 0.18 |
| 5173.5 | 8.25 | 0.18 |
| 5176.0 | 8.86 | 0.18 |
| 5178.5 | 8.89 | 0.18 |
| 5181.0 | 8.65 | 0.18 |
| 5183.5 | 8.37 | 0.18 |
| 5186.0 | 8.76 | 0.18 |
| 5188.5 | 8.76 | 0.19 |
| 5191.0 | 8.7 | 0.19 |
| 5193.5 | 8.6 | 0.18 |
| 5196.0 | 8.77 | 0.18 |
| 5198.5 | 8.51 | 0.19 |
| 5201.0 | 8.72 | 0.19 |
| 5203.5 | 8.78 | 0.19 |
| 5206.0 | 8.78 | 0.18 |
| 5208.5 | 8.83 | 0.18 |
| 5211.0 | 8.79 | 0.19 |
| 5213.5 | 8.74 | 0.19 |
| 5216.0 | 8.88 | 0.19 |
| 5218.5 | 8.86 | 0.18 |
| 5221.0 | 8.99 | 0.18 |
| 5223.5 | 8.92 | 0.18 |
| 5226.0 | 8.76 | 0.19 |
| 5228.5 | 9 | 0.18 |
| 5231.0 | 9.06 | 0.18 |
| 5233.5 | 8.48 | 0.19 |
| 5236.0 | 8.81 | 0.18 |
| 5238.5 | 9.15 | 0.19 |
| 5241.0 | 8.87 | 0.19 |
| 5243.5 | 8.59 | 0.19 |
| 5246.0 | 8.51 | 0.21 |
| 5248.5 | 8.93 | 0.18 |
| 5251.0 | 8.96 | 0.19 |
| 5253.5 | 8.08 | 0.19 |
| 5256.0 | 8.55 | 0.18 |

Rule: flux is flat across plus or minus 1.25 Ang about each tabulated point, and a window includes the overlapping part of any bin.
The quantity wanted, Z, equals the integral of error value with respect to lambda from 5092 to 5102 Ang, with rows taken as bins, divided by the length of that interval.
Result 0.1900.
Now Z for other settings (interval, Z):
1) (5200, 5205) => 0.1895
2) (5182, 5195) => 0.1838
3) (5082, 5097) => 0.1900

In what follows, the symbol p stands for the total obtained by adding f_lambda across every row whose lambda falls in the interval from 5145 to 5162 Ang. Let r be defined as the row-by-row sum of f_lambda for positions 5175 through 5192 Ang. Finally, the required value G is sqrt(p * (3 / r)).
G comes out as 1.722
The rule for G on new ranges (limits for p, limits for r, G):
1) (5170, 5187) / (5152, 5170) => 1.729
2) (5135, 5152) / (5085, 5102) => 1.702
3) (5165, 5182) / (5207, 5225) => 1.709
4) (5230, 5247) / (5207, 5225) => 1.724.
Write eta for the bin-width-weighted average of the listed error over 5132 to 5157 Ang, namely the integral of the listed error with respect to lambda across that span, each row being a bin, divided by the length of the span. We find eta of 0.190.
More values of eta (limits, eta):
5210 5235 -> 0.185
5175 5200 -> 0.183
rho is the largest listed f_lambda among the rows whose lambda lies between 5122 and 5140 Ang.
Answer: 8.99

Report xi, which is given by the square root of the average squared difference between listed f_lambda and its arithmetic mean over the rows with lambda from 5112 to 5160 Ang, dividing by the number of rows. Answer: 0.19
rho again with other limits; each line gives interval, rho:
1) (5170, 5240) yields 9.15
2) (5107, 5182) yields 9.02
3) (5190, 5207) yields 8.78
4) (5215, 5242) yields 9.15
